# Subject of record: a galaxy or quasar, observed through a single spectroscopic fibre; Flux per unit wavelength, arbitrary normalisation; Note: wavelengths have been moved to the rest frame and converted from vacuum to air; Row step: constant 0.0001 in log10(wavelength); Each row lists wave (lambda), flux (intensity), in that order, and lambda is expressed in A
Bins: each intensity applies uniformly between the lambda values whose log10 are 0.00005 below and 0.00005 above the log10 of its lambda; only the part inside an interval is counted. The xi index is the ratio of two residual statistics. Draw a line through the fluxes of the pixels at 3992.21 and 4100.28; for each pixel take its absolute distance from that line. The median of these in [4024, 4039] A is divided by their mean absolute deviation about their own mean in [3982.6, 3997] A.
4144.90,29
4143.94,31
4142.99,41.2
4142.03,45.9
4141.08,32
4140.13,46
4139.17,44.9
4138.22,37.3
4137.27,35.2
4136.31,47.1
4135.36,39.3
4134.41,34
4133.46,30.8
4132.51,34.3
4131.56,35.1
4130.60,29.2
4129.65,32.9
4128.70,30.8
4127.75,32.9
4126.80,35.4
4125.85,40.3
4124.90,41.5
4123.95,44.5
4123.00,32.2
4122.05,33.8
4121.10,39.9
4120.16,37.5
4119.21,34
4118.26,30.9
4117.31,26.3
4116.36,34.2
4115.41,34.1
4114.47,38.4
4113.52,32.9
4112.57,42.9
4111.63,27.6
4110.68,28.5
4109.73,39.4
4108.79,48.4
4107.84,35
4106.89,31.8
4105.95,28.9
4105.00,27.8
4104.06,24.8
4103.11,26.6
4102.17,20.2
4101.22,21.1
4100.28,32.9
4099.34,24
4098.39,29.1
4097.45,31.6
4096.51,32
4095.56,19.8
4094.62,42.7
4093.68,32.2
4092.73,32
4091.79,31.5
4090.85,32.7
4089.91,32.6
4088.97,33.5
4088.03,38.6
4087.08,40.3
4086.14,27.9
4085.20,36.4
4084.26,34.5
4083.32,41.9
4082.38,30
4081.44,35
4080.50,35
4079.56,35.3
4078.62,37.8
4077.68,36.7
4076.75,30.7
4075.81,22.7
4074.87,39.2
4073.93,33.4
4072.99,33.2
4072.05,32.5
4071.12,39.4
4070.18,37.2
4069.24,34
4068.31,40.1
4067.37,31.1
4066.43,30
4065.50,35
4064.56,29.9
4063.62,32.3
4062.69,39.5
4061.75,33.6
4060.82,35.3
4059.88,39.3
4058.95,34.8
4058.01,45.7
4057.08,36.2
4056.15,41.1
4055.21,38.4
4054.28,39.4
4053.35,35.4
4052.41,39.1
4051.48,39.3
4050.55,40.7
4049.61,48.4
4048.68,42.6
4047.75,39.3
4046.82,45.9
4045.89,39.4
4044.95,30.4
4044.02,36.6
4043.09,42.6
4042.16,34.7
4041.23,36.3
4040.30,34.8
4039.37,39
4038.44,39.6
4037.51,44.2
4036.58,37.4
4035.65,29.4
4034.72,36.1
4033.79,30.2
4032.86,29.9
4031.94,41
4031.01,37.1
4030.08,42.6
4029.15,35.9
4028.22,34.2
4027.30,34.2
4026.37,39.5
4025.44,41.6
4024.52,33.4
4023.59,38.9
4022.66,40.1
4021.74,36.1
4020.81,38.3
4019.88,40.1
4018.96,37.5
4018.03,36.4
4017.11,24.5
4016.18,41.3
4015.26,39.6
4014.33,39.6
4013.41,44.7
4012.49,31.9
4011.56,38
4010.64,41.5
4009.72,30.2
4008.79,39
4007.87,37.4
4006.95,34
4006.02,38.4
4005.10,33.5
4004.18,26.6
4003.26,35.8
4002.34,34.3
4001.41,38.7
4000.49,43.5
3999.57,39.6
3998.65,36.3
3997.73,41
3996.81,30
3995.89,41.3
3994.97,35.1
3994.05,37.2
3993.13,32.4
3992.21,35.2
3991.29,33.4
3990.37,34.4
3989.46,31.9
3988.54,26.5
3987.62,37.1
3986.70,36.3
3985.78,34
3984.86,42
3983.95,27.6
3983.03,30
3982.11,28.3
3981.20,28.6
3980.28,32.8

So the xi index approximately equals 1.8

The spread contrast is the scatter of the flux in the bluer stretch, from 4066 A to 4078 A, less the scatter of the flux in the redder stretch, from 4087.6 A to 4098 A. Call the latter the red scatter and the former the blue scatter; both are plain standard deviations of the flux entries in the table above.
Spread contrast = -0.7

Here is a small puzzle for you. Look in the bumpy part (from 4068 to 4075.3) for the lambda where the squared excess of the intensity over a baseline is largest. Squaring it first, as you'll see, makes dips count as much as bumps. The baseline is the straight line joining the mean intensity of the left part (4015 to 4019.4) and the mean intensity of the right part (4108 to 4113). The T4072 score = 4072.05 A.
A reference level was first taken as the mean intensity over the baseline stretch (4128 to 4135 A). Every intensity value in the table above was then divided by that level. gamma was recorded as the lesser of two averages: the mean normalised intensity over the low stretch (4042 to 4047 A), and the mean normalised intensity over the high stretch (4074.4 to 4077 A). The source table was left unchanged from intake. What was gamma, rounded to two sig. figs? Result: 0.95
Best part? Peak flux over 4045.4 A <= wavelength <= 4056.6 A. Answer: 48.4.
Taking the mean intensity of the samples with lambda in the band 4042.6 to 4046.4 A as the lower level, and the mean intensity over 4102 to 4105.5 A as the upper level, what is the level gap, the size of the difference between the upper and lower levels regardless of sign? 12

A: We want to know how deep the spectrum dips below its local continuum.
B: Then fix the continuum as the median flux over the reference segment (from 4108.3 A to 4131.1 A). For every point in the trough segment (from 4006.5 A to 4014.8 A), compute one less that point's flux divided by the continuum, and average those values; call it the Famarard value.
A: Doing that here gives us -0.10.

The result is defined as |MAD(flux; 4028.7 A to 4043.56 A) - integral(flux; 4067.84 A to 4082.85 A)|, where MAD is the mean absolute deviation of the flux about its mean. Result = 515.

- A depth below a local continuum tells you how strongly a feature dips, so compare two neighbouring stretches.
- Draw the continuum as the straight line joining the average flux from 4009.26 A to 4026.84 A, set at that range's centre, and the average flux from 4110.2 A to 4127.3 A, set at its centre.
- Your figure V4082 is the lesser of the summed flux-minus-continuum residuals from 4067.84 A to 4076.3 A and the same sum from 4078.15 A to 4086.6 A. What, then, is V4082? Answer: -15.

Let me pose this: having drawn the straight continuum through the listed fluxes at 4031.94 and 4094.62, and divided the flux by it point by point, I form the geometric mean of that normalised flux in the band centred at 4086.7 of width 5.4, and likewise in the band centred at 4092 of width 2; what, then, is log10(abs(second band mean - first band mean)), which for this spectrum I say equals -1.1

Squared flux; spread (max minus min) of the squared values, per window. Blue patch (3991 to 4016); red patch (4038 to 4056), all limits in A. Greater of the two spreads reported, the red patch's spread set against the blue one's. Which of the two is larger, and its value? 1418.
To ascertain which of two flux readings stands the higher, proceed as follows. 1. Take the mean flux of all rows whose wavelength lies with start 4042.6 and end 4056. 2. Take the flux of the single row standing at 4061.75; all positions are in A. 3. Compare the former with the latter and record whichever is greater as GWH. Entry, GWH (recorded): 39.8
